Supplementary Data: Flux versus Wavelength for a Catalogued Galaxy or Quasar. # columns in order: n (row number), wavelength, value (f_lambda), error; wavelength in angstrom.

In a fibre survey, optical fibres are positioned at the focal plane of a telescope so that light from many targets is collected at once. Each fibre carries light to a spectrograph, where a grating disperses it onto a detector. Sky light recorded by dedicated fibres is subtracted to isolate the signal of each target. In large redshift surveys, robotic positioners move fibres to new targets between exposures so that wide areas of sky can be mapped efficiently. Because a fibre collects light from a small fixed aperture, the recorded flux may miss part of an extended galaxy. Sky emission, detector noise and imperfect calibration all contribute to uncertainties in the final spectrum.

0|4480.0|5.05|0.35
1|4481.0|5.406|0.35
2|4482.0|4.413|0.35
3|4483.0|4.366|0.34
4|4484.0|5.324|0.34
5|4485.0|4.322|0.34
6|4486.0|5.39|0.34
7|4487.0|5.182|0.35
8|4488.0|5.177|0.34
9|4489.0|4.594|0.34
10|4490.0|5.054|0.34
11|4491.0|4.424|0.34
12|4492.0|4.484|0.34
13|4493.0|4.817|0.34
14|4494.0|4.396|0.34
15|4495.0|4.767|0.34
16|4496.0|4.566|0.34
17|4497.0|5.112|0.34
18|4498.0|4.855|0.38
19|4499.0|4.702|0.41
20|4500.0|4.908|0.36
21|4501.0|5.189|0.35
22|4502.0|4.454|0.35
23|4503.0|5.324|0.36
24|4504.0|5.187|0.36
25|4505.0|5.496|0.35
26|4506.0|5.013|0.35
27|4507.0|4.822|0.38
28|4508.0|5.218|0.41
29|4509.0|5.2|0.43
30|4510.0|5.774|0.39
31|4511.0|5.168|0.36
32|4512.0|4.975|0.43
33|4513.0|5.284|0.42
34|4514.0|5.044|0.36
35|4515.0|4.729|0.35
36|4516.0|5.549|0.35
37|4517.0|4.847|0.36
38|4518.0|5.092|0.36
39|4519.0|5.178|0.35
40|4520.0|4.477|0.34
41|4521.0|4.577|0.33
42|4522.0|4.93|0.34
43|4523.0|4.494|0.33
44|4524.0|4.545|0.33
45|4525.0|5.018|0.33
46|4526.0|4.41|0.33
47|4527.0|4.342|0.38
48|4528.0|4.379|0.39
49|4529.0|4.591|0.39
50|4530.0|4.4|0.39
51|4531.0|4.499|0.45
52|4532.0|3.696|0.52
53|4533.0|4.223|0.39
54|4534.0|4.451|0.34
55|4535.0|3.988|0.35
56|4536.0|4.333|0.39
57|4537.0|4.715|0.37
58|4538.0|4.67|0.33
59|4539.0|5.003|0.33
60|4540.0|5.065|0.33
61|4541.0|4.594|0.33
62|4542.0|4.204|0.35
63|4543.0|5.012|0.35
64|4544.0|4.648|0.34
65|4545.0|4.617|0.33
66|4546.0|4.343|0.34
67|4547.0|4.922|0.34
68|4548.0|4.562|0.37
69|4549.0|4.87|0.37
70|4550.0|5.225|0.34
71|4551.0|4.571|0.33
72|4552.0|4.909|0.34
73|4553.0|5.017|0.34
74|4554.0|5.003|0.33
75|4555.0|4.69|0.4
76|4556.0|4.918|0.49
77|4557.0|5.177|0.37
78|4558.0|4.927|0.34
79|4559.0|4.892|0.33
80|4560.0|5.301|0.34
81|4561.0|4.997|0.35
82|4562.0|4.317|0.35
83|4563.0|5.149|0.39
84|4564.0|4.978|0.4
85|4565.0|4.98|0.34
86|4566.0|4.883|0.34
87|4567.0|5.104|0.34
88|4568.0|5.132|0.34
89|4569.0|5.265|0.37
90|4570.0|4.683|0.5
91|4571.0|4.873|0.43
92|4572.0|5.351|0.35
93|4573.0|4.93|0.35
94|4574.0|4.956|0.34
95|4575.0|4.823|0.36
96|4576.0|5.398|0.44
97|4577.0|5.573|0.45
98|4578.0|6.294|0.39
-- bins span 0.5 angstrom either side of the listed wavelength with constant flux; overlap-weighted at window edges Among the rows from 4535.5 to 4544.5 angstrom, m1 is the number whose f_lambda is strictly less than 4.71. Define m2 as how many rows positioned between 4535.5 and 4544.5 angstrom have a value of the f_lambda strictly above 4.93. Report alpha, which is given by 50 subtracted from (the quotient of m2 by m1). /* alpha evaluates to -49.4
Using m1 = 5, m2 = 3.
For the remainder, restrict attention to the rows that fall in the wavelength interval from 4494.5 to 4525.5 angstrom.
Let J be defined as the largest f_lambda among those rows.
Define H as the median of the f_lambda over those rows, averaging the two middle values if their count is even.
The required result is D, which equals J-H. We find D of 0.76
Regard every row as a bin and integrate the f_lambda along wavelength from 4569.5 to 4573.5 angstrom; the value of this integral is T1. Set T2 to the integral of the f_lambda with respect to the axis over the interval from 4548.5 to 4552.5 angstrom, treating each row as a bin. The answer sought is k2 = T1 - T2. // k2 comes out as 0.3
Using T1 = 19.8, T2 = 19.6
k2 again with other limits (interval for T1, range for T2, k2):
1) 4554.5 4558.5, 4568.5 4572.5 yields -0.5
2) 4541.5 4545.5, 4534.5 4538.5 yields 0.8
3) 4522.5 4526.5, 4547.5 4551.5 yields -0.8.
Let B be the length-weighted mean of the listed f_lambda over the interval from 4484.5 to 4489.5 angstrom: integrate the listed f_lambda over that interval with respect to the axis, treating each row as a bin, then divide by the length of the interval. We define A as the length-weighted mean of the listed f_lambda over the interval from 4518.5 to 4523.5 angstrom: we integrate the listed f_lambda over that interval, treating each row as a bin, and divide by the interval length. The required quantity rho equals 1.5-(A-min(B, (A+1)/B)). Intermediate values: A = 4.7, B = 4.9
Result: -2.07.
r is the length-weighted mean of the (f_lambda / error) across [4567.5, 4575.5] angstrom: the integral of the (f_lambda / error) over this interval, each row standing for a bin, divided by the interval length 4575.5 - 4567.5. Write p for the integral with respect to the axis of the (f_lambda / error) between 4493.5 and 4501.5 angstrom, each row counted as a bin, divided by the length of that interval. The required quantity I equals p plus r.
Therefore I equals 26.9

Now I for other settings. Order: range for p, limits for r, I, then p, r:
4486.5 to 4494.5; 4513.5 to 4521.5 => 28.1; 14.0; 14.1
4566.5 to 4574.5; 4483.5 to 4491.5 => 28.1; 13.6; 14.5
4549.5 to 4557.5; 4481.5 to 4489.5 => 27.8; 13.7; 14.2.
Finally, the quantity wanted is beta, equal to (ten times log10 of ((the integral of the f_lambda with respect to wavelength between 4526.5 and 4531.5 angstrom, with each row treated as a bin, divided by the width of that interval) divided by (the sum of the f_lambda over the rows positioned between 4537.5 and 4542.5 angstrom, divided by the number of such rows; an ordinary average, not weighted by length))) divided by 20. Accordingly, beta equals -0.01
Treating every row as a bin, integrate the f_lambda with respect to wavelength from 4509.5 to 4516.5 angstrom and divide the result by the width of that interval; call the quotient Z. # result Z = 5.22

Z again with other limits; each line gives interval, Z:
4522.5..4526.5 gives 4.62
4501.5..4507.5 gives 5.05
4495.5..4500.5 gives 4.83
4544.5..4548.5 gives 4.61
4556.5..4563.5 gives 4.97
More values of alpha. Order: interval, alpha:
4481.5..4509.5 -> -48.7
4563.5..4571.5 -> -45.0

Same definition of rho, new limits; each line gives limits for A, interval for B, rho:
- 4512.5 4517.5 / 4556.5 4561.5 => -2.39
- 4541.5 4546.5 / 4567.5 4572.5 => -1.97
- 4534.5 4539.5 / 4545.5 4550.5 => -1.88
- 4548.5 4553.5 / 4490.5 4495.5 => -2.13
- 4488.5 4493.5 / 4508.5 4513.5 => -2.10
